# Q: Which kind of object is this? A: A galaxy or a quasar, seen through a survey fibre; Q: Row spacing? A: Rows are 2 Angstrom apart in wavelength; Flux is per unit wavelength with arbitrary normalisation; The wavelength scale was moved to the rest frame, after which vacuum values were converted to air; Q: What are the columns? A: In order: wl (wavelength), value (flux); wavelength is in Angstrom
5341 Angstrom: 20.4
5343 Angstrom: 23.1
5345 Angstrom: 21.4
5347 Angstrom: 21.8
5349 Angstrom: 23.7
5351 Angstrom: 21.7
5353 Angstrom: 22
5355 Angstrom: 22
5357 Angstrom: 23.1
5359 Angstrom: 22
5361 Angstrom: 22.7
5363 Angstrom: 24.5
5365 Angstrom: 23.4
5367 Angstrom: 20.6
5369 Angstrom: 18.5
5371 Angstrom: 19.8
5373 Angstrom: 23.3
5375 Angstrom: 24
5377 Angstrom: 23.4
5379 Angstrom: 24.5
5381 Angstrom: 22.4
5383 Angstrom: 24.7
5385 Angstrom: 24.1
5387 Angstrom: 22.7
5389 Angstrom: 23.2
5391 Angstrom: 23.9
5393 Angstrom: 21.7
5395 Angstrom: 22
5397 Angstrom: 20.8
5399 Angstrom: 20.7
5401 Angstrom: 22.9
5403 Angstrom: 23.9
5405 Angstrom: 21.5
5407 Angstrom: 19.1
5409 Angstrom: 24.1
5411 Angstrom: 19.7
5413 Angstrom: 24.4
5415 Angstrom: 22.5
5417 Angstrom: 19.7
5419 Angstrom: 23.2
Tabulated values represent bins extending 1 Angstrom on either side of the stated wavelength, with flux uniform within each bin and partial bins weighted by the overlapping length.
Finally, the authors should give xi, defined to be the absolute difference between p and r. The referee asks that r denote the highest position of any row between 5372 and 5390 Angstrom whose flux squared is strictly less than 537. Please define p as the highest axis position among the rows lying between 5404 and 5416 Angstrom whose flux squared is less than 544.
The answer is 28 Angstrom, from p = 5415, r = 5387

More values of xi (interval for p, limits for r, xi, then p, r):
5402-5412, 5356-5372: 40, 5411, 5371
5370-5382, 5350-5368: 14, 5381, 5367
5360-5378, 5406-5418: 44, 5373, 5417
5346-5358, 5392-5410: 50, 5357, 5407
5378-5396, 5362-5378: 24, 5395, 5371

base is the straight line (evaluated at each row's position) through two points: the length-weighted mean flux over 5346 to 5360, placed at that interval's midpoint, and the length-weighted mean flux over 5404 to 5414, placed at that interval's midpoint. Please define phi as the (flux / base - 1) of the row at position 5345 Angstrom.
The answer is -0.05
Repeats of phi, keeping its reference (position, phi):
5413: 0.12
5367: -0.07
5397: -0.05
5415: 0.04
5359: -0.01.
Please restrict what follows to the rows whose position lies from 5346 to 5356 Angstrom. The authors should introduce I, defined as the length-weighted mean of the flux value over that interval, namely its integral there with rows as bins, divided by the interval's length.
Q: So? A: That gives 22.2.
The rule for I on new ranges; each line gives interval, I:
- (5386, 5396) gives 22.7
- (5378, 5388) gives 23.7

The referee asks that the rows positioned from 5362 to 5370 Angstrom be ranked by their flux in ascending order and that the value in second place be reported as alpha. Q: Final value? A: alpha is 20.6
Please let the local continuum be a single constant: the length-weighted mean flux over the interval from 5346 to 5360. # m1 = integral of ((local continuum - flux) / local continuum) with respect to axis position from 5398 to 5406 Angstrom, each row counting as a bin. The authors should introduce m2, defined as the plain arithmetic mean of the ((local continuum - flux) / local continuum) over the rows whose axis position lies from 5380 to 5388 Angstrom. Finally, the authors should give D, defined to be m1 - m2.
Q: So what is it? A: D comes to 0.079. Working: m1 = 0.03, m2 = -0.051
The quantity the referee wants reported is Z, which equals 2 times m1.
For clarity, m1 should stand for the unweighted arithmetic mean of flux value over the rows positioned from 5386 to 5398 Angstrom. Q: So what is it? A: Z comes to 44.8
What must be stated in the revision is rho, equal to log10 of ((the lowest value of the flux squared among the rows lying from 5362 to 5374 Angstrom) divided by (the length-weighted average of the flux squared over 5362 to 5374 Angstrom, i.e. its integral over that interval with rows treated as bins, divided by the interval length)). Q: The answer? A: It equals -0.142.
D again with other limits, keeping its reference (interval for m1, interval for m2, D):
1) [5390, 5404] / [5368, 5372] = -0.107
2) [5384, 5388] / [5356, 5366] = -0.156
